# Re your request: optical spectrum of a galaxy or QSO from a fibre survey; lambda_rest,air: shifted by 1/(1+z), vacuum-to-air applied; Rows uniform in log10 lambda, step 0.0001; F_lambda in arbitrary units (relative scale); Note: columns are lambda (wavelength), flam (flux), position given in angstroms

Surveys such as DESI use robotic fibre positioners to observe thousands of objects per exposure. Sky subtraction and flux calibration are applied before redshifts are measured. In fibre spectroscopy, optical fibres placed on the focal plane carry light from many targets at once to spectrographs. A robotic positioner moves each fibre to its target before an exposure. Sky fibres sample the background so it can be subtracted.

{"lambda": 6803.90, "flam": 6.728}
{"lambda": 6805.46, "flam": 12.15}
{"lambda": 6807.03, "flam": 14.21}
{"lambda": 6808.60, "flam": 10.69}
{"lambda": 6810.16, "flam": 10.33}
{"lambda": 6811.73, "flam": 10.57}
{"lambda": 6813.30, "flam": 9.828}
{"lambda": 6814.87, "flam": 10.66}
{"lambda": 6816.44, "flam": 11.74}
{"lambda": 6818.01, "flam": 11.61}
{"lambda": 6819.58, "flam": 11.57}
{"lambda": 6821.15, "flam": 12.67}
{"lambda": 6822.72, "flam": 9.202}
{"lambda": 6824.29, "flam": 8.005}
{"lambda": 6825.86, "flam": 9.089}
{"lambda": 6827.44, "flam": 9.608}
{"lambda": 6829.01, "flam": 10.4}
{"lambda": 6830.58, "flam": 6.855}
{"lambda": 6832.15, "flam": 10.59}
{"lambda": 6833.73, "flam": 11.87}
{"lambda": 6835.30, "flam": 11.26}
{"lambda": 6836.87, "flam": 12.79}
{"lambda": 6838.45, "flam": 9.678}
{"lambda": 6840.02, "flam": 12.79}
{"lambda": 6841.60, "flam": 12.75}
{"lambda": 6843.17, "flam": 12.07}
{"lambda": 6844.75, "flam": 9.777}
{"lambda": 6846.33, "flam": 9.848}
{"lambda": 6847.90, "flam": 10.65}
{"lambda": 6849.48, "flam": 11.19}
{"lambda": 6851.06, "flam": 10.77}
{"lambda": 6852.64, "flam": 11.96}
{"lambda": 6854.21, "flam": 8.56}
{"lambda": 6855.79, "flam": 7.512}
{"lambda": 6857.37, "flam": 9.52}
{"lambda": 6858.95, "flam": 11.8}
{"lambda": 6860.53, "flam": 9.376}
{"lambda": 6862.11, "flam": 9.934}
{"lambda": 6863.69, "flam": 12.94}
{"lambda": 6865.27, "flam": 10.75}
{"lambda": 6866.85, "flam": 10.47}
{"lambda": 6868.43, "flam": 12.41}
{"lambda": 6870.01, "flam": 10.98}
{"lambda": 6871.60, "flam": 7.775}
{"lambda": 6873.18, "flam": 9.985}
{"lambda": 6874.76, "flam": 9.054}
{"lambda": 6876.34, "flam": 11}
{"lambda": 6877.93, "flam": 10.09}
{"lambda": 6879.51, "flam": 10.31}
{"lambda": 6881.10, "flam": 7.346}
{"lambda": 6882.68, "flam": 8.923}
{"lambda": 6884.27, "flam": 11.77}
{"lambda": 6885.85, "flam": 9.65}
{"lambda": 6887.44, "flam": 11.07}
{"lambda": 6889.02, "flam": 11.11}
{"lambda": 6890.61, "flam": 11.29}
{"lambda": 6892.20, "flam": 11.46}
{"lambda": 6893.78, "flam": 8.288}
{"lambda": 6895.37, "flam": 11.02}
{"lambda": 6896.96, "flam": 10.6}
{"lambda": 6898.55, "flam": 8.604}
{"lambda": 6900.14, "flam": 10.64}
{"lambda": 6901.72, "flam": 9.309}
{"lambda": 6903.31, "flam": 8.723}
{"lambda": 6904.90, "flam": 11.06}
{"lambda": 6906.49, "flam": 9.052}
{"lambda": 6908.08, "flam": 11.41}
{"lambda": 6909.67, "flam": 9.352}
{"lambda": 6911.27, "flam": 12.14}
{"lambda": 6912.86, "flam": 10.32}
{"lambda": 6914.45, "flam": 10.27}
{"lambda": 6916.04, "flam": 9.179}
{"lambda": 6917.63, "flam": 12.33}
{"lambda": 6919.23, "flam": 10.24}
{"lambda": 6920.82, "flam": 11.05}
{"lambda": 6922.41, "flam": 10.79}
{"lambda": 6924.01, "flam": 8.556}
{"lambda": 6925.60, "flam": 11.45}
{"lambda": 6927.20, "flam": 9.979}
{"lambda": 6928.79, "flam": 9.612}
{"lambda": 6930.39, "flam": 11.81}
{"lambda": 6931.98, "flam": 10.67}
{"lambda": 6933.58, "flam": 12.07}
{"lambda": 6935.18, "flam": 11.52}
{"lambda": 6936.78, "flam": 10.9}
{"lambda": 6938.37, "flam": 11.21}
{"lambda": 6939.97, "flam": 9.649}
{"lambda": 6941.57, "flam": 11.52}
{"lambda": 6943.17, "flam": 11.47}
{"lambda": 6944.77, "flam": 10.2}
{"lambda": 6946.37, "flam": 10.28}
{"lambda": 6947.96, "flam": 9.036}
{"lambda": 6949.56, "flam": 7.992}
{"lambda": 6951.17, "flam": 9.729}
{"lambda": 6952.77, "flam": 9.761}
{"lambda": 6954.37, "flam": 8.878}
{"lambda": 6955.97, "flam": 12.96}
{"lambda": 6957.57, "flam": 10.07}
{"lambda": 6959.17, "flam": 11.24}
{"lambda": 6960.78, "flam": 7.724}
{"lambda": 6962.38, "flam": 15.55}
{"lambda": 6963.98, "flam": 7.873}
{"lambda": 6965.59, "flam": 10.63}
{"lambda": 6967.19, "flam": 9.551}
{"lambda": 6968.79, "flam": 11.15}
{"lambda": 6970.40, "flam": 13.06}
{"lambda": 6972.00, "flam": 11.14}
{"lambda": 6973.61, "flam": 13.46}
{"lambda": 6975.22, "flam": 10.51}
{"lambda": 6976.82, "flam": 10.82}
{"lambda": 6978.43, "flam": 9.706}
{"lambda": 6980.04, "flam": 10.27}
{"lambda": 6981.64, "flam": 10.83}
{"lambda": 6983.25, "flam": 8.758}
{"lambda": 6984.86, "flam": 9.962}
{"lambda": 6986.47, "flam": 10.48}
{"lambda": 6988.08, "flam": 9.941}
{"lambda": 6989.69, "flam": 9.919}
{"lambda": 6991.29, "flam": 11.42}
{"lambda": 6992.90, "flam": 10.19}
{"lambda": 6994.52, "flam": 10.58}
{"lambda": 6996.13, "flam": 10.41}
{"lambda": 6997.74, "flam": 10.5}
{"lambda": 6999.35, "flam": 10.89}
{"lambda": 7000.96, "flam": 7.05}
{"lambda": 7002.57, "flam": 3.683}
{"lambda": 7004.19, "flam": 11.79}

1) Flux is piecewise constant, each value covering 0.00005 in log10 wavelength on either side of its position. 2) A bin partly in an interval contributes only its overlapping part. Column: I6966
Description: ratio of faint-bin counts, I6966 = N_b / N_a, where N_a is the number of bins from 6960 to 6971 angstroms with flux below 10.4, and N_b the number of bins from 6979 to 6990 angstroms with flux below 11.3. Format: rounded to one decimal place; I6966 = 2.3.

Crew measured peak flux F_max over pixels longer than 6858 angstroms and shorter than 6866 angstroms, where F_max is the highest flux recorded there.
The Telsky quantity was 12.94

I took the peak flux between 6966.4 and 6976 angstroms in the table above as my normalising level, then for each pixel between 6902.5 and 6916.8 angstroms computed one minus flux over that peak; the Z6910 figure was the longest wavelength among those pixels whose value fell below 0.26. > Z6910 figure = 6914.45 angstroms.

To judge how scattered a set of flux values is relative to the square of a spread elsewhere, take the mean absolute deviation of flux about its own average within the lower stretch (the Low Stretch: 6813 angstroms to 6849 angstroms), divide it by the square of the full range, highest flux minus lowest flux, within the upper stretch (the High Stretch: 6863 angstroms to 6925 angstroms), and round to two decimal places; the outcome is 0.04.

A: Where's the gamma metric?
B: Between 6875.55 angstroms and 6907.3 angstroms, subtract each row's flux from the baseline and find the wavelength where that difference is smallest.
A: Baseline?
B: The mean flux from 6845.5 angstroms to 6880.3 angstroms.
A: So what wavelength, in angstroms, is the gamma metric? 6884.27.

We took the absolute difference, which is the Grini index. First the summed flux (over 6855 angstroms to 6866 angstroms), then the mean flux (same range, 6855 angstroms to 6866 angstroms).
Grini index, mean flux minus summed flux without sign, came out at 62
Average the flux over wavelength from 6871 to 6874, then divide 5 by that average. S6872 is 0.56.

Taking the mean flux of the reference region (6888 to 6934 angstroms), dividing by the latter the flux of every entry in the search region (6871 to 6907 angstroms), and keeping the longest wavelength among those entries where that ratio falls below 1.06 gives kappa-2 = 6906.49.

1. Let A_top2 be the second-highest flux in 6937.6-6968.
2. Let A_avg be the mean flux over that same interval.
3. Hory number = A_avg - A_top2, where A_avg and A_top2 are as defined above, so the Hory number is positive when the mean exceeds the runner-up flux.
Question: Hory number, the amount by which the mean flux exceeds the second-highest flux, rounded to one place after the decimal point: -2.7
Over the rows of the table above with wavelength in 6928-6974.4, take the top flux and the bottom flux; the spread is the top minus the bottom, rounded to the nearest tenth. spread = 7.8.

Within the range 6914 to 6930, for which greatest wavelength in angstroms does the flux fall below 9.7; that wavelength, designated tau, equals 6928.79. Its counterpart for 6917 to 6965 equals 6963.98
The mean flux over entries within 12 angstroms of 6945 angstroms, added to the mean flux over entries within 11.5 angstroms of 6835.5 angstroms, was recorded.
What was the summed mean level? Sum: 21.0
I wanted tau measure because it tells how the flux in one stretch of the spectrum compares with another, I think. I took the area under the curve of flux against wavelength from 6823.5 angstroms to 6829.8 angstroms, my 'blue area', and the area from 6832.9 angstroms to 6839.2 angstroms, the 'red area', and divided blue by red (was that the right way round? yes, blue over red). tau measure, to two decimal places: 0.81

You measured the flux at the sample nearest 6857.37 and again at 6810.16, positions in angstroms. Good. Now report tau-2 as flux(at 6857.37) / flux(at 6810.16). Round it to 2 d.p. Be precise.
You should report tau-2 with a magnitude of 0.92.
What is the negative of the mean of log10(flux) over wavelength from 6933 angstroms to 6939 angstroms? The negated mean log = -1.06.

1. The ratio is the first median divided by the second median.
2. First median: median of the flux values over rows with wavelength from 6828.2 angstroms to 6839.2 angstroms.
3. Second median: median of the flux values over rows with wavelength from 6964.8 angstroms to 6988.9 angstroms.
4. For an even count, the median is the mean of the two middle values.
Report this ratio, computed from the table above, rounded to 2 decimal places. 1.01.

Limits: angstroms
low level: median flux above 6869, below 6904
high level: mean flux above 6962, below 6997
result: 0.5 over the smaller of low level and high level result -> 0.0490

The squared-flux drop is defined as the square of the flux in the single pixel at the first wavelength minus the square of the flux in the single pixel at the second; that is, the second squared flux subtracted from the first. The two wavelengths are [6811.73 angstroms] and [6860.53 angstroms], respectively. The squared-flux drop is 24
